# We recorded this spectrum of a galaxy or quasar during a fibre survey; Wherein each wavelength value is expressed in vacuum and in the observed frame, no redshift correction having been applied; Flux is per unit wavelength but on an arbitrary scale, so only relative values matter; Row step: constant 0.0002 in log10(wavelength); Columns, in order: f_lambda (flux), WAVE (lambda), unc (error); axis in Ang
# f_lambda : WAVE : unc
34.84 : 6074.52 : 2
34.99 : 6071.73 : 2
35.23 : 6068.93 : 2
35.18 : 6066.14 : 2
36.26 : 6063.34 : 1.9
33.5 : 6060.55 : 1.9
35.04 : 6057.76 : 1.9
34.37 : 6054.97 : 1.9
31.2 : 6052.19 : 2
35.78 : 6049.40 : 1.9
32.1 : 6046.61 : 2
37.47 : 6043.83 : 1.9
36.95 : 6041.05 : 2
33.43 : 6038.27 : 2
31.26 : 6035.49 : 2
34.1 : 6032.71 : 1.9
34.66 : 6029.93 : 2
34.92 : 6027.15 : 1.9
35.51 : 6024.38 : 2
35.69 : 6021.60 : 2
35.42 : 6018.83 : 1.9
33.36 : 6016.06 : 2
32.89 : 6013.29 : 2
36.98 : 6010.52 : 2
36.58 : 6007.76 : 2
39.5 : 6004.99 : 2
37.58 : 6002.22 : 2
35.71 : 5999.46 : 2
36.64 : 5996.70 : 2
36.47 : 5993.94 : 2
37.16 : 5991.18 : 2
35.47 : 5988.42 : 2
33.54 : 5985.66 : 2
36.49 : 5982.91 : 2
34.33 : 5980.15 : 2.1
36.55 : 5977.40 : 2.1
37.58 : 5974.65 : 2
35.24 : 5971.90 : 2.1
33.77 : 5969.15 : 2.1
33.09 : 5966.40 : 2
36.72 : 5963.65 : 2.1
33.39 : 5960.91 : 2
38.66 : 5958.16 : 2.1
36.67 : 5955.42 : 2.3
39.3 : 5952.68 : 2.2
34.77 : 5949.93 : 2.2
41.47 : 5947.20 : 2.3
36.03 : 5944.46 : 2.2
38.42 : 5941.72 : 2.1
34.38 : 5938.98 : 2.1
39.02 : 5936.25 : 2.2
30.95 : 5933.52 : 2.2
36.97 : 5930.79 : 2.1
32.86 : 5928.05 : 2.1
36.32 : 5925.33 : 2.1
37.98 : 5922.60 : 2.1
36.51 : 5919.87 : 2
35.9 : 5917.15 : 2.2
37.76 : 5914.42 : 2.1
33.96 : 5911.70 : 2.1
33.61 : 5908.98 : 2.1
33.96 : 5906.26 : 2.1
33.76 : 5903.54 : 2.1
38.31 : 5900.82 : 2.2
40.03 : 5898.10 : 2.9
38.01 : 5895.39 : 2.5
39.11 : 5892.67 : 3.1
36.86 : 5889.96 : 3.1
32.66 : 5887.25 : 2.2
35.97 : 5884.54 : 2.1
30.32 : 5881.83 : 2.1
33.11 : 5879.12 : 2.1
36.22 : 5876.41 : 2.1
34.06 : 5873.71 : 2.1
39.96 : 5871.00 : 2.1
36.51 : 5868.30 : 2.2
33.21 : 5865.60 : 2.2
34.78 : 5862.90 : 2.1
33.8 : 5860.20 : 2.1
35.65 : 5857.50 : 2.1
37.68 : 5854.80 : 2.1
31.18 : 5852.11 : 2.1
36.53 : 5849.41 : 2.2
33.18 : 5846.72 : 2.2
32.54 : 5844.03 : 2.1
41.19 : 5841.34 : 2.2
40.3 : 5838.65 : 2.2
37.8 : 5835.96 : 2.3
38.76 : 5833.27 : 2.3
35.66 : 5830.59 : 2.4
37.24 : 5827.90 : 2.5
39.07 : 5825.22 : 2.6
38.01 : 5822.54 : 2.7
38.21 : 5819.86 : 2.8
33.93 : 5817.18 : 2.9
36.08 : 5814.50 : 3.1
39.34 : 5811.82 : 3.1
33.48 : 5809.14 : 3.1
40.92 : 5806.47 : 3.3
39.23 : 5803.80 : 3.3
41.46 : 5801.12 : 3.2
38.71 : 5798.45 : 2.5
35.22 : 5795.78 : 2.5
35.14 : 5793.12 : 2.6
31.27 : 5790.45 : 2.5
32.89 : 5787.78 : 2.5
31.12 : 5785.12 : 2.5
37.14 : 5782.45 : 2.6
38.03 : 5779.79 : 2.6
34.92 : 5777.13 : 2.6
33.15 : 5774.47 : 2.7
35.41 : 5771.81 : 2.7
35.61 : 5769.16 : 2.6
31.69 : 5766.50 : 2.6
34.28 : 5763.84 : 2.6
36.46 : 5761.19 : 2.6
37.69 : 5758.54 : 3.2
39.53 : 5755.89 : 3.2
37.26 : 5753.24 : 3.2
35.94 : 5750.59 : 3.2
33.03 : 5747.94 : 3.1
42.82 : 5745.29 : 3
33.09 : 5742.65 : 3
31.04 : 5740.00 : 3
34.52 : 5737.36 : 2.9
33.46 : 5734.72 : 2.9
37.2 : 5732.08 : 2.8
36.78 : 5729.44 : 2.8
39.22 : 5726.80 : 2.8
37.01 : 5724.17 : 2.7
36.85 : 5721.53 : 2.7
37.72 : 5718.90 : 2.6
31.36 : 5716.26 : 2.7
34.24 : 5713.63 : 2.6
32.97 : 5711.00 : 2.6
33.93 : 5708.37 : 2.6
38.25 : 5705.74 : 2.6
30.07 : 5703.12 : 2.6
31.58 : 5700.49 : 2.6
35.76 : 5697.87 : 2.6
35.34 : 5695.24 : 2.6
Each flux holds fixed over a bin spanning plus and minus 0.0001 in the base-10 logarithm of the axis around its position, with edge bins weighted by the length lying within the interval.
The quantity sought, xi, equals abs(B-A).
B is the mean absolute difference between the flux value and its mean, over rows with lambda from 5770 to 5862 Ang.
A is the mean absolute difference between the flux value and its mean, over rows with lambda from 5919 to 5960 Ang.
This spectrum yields 0.50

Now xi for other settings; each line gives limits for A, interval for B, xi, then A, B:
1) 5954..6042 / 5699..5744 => 0.91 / 1.5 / 2.40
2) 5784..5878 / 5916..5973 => 0.53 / 2.5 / 1.98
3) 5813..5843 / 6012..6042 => 0.30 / 1.5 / 1.25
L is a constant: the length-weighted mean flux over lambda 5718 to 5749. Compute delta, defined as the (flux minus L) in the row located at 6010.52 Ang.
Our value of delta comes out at 0.9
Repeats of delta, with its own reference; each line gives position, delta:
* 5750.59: -0.1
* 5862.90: -1.3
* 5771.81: -0.7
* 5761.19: 0.4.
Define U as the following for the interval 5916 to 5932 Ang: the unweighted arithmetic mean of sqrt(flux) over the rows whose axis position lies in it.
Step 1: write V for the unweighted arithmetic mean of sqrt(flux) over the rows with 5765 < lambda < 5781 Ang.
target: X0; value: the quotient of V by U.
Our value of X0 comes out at 0.98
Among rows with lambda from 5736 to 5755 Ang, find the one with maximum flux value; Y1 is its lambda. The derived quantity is 5745.29 Ang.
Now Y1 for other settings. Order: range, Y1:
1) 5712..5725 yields 5718.90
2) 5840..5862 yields 5841.34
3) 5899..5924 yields 5900.82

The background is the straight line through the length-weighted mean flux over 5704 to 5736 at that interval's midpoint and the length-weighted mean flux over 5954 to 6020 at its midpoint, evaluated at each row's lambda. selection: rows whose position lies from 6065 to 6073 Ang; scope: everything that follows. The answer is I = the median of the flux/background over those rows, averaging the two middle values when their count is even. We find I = 0.98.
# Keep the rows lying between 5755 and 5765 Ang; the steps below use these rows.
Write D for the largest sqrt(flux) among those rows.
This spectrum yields 6.29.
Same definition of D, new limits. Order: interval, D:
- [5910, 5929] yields 6.16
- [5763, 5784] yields 6.17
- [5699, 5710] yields 6.18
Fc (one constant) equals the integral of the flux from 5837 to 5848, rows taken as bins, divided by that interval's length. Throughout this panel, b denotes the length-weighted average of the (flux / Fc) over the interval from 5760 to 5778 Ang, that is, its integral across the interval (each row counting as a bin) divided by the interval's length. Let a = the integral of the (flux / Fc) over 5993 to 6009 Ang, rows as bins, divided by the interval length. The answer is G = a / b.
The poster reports 1.08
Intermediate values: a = 1.01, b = 0.94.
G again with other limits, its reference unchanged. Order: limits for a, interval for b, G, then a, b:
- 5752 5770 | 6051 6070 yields 1.05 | 0.98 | 0.93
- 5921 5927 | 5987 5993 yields 1.02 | 1.00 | 0.98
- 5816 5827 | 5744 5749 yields 0.98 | 1.01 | 1.03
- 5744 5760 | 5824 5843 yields 0.98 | 1.02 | 1.04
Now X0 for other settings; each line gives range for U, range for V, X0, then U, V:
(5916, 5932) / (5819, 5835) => 1.02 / 6.01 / 6.15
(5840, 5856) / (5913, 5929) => 1.01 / 5.94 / 6.02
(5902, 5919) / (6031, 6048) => 0.99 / 5.90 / 5.85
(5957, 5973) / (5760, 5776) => 0.99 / 5.93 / 5.87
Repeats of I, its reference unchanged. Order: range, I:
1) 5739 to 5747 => 0.93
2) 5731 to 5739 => 0.97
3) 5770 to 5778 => 0.98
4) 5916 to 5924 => 1.02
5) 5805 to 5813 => 1.10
